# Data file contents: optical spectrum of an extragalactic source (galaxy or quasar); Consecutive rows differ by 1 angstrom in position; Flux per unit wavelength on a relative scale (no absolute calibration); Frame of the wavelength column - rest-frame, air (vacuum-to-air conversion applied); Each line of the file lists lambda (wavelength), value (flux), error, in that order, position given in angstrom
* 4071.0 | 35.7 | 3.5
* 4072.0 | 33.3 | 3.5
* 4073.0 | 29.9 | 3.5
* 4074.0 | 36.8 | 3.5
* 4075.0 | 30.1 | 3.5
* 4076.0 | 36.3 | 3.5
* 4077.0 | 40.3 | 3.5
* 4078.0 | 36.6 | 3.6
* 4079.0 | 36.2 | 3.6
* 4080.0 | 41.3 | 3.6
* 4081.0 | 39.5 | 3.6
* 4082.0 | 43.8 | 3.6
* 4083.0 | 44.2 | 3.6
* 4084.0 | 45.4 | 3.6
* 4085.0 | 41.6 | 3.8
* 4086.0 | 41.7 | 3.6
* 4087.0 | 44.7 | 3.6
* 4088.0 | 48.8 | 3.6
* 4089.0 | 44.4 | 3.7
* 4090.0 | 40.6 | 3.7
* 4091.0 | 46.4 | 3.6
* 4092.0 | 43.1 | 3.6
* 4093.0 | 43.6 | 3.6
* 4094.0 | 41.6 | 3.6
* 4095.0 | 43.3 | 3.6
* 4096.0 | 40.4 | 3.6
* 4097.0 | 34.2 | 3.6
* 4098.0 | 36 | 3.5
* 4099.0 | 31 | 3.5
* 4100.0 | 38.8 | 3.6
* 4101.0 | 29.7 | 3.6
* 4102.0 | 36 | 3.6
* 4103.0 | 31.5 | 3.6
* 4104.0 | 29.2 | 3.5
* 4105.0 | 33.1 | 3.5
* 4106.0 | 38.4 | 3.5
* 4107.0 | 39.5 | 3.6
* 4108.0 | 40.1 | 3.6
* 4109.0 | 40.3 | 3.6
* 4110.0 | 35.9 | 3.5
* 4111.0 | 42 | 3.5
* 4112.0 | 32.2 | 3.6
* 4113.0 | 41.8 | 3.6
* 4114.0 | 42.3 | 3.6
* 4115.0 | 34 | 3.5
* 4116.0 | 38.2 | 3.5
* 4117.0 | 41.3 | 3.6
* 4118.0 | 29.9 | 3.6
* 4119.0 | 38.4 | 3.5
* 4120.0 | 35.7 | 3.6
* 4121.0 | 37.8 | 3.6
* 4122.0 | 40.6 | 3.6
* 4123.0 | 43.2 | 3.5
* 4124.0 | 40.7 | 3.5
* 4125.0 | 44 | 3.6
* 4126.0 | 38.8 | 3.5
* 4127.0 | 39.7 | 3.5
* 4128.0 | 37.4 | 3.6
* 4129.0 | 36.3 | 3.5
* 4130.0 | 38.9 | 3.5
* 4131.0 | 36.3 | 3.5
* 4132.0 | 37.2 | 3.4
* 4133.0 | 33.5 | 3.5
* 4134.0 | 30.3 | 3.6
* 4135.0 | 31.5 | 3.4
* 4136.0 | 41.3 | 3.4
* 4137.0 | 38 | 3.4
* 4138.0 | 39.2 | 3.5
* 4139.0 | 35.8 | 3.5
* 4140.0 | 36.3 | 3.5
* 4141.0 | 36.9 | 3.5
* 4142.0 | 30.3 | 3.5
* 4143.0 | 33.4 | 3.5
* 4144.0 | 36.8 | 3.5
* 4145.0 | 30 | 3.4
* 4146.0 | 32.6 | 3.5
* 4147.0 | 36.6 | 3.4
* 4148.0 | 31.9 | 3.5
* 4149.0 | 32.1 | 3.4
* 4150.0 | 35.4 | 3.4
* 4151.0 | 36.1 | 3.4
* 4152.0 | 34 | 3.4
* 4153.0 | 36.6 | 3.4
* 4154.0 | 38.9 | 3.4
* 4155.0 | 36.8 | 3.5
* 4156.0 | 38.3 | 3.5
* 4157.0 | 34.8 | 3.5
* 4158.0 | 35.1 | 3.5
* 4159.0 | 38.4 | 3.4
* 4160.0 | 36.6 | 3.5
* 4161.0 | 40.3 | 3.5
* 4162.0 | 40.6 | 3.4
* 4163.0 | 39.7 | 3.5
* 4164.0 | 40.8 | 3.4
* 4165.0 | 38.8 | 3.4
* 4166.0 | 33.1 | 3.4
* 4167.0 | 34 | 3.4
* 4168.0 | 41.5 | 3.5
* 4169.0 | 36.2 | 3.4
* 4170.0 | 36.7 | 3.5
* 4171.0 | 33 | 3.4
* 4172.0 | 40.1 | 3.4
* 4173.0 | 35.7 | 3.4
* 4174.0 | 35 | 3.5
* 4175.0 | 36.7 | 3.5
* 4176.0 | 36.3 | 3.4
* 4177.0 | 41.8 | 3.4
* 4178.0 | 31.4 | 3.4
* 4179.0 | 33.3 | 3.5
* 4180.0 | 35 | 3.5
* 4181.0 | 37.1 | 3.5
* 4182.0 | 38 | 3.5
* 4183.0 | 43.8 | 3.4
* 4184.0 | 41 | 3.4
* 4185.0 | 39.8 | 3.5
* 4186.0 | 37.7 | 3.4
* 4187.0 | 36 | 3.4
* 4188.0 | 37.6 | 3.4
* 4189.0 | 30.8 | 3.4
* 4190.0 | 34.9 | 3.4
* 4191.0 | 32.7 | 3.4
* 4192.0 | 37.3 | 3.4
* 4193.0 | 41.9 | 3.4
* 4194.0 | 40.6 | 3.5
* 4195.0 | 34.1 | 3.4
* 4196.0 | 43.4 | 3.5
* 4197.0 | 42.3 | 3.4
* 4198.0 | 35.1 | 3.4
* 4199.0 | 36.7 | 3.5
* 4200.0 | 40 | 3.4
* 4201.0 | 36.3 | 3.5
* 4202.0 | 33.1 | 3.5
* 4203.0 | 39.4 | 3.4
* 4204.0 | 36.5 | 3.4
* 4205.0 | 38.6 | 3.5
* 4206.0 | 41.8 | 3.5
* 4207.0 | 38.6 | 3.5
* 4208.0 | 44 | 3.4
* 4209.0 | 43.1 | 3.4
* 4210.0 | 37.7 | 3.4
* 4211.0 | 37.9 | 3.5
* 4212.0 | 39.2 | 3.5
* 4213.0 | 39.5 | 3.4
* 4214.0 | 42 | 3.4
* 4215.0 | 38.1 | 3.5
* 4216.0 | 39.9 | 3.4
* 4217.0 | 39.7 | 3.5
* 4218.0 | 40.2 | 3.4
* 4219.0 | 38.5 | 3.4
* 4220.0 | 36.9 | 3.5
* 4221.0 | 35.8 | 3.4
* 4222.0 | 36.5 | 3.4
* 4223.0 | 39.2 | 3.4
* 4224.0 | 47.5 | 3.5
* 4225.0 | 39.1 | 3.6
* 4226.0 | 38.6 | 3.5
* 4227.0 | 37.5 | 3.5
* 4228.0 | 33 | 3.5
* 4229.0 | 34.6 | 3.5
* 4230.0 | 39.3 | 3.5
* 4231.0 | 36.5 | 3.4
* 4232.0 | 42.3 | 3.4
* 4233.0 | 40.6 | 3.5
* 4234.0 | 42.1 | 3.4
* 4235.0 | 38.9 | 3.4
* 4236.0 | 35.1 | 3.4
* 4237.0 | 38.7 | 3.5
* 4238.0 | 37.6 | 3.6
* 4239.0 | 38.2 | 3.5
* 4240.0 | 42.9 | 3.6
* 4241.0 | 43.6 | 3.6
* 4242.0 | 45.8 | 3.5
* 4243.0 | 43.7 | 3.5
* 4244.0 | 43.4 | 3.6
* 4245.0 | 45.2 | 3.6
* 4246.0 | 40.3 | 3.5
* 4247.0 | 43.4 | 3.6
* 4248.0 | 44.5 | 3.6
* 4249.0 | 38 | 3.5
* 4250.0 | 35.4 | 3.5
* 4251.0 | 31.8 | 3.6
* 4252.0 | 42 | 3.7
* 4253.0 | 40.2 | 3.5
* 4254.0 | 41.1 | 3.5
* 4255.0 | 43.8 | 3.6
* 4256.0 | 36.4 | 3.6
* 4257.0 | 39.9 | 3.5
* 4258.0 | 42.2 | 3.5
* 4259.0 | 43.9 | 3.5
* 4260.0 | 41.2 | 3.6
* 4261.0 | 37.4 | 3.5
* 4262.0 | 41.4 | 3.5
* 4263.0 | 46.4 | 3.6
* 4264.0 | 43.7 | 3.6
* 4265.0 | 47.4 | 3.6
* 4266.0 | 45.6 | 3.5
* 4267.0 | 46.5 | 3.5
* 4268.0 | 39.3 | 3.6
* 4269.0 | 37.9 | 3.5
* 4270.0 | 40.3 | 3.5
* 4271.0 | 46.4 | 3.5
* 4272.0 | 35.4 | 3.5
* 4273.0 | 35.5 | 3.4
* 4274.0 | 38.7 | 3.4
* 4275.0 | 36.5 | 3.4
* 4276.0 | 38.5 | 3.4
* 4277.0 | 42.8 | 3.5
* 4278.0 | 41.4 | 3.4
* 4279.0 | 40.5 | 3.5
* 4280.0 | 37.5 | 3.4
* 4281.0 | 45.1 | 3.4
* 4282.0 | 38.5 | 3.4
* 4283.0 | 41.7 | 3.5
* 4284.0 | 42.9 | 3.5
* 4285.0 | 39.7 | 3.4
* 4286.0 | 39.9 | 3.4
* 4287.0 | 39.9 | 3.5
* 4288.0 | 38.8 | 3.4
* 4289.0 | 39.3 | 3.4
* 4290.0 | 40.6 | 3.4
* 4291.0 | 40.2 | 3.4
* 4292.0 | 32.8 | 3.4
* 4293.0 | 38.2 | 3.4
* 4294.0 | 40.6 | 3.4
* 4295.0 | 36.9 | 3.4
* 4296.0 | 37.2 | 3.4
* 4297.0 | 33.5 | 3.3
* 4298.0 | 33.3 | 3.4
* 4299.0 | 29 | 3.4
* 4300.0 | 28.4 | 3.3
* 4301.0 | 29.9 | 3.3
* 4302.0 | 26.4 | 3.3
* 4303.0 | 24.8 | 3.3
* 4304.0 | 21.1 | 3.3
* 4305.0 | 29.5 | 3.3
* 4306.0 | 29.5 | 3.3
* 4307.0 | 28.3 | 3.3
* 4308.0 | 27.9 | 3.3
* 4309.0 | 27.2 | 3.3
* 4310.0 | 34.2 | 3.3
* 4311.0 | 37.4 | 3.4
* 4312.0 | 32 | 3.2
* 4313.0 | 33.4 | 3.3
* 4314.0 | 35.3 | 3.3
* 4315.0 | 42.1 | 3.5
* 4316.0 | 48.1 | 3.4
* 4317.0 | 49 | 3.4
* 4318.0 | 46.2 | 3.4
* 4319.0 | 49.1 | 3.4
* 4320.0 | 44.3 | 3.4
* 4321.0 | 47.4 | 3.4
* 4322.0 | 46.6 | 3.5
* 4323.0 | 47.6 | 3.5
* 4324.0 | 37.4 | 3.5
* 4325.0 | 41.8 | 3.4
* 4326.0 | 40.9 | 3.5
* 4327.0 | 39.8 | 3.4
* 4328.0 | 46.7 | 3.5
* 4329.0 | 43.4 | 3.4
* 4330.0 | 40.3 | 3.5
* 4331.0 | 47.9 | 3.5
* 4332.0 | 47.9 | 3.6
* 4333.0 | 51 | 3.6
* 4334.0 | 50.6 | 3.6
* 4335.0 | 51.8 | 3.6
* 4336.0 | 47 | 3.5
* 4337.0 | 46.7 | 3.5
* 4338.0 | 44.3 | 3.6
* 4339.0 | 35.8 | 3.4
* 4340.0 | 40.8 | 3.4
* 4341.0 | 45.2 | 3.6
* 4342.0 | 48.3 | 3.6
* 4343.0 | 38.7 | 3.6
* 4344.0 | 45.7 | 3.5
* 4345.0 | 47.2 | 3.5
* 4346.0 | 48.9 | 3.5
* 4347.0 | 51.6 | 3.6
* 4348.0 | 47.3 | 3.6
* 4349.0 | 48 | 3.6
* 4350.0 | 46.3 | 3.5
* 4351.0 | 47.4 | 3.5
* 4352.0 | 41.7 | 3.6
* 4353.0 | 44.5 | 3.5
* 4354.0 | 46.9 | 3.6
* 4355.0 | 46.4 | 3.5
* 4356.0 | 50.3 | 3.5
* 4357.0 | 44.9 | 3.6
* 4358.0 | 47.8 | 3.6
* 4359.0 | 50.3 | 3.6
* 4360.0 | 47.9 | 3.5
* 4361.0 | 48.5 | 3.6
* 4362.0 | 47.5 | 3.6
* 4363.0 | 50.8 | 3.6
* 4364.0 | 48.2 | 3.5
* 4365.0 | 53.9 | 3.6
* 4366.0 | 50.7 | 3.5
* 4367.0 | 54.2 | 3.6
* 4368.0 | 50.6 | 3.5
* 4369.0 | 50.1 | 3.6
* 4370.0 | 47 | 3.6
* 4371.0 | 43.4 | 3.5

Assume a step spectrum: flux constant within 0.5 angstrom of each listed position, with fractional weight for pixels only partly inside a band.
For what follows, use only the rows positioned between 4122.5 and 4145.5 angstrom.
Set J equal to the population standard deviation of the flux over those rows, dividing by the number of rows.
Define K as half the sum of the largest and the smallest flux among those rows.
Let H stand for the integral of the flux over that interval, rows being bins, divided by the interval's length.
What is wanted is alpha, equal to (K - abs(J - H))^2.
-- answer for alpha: 16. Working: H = 36.8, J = 3.8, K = 37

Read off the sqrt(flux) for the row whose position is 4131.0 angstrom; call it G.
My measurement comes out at 6.0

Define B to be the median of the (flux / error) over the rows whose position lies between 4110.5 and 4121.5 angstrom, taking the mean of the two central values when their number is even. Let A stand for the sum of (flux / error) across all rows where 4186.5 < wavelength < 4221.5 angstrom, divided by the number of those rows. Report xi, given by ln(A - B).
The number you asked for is -1.5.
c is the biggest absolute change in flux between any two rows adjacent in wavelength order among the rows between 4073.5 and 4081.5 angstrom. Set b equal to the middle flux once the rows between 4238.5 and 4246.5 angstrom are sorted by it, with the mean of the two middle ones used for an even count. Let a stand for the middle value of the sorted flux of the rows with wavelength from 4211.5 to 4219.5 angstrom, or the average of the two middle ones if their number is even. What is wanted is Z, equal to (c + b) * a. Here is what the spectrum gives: 1988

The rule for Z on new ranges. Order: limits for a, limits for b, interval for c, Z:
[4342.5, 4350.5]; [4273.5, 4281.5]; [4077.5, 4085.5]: 2112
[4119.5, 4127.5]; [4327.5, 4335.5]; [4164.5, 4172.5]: 2224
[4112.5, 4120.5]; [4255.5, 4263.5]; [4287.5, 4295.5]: 1865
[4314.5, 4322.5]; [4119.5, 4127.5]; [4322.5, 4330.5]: 2366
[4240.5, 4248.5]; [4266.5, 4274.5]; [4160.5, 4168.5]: 2030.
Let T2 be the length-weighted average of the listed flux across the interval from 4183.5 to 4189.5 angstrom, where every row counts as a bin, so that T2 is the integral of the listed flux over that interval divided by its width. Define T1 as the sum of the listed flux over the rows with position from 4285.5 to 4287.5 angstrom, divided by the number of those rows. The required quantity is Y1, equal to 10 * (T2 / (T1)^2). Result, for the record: 0.23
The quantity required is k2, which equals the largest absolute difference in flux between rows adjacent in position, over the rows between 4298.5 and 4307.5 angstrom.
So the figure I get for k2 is 8.4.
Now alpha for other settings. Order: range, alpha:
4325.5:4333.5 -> 21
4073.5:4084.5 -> 8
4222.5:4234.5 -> 22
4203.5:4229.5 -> 17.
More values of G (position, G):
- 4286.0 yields 6.3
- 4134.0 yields 5.5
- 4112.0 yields 5.7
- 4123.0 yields 6.6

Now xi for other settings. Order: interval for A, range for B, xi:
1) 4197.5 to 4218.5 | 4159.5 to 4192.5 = -0.4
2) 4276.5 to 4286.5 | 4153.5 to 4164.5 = -0.5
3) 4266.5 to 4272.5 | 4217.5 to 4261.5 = -1.5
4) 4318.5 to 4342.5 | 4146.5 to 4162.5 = 0.8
